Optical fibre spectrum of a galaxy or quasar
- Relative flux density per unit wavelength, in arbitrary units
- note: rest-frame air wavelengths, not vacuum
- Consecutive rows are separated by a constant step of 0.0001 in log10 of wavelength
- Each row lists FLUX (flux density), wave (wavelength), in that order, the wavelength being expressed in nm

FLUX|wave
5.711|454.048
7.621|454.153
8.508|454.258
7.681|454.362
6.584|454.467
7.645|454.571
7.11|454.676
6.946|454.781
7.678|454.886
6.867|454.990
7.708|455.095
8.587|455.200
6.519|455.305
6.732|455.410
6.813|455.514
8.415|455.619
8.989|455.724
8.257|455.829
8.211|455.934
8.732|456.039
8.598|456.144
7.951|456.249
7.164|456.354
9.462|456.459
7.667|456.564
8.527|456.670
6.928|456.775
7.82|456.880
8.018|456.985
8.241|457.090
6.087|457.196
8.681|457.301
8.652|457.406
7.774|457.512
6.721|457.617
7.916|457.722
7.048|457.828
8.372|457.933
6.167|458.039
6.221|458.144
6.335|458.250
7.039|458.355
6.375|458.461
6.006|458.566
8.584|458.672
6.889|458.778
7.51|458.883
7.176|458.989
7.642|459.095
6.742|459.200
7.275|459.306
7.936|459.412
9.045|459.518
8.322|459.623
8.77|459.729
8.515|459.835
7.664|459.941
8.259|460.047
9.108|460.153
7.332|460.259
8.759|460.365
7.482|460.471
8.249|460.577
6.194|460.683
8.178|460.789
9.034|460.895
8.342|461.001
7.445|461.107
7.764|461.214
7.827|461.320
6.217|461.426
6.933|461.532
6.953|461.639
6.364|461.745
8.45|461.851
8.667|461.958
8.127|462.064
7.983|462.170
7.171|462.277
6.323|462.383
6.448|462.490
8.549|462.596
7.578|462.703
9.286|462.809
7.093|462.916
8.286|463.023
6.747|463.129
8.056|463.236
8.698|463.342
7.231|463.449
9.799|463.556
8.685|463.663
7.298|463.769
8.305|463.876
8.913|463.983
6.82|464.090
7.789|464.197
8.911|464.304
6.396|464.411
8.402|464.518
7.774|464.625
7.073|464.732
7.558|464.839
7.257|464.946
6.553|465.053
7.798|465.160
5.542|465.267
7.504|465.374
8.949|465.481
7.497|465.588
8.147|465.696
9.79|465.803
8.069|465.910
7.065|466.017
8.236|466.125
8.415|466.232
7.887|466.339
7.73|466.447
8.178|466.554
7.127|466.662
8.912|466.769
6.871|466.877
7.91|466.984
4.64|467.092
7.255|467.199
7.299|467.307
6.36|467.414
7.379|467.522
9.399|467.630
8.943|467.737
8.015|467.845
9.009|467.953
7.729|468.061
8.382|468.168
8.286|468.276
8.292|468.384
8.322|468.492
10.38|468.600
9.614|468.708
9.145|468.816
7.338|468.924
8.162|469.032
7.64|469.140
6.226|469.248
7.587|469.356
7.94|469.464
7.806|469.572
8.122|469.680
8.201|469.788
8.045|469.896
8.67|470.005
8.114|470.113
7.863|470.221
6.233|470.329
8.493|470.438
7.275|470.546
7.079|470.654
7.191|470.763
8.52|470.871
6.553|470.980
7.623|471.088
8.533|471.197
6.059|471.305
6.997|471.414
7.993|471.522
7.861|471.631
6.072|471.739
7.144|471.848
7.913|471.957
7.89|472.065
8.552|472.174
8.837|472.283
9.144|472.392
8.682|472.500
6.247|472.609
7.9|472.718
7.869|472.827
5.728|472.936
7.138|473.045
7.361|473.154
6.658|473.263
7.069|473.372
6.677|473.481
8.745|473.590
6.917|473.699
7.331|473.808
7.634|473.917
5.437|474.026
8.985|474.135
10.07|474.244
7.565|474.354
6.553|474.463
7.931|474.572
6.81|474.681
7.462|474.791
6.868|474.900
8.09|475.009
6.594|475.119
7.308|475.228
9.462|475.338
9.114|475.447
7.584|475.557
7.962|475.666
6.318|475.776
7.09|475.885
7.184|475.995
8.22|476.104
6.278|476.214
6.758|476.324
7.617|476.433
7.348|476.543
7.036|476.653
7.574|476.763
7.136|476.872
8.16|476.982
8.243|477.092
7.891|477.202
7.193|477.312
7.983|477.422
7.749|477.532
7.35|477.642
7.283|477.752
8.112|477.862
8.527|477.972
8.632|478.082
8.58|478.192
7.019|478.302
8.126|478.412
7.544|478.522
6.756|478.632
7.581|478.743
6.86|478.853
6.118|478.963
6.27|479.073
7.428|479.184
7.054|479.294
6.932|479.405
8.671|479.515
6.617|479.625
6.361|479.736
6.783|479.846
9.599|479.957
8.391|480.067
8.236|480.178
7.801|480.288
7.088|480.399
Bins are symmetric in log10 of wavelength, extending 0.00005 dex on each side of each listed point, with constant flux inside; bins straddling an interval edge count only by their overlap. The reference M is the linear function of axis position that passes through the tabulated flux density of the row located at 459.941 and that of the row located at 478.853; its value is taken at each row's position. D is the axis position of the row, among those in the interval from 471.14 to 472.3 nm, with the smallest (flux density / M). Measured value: 471.305 nm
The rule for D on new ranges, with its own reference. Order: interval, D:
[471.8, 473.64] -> 472.936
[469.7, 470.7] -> 470.329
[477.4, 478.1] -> 477.752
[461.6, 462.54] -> 462.383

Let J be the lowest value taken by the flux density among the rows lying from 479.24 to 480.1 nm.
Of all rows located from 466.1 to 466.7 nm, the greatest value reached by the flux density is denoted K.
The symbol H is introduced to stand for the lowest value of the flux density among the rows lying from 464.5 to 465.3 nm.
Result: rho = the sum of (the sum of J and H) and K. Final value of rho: 20.3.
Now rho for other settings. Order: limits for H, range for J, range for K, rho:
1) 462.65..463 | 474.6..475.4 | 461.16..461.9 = 22.1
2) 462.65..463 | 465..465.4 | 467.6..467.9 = 22.0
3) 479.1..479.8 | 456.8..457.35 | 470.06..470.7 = 20.9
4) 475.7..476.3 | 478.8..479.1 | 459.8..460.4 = 21.5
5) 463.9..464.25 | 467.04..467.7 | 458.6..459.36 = 20.0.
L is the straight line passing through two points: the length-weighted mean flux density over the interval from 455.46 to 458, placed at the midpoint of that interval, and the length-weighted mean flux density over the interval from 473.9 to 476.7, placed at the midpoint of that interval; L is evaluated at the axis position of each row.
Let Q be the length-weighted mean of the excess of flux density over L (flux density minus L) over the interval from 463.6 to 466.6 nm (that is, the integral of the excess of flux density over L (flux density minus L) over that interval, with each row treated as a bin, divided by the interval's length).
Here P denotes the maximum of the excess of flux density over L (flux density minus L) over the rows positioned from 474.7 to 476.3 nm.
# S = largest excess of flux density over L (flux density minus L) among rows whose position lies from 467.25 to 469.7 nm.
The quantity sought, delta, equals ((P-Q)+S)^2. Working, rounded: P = 2.0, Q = 0.1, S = 2.7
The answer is 21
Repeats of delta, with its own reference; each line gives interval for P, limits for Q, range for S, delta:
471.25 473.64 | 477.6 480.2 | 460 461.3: 7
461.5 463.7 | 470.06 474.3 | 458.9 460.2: 11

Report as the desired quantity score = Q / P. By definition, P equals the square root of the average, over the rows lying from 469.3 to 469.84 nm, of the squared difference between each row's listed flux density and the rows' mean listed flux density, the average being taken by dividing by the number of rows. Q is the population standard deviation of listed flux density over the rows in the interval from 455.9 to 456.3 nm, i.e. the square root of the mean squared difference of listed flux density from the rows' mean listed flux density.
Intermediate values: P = 0.22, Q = 0.31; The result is 1.40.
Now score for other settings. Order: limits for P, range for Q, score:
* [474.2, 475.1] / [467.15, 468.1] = 0.91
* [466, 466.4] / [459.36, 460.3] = 1.10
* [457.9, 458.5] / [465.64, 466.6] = 0.88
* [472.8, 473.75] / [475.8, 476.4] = 0.81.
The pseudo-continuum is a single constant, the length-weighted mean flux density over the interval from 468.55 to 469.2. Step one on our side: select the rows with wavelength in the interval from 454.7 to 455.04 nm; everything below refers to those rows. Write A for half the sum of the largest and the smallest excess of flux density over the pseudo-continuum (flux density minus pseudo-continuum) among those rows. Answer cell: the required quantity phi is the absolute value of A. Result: 1.4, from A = -1.41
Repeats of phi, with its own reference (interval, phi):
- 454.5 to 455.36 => 1.1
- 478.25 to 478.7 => 1.2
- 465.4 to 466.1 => 0.3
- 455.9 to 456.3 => 0.3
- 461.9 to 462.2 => 0.4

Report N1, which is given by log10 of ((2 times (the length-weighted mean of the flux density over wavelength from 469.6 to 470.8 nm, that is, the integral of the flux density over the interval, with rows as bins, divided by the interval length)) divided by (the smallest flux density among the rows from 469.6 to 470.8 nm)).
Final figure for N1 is 0.396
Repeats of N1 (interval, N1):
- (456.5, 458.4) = 0.390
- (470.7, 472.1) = 0.388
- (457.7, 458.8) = 0.366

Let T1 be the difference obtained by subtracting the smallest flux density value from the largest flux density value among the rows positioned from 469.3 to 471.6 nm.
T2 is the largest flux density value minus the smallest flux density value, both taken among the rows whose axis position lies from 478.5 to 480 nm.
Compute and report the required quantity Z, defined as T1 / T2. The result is 0.75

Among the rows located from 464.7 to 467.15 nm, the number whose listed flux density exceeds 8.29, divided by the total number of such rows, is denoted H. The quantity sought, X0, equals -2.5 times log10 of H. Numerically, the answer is 1.90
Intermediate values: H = 0.17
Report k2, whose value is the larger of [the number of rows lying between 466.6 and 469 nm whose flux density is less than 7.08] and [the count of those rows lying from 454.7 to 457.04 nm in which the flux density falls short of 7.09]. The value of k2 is 6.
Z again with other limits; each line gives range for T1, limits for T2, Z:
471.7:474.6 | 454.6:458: 1.37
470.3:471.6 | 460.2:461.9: 0.87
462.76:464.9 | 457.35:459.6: 1.12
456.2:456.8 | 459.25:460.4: 1.38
